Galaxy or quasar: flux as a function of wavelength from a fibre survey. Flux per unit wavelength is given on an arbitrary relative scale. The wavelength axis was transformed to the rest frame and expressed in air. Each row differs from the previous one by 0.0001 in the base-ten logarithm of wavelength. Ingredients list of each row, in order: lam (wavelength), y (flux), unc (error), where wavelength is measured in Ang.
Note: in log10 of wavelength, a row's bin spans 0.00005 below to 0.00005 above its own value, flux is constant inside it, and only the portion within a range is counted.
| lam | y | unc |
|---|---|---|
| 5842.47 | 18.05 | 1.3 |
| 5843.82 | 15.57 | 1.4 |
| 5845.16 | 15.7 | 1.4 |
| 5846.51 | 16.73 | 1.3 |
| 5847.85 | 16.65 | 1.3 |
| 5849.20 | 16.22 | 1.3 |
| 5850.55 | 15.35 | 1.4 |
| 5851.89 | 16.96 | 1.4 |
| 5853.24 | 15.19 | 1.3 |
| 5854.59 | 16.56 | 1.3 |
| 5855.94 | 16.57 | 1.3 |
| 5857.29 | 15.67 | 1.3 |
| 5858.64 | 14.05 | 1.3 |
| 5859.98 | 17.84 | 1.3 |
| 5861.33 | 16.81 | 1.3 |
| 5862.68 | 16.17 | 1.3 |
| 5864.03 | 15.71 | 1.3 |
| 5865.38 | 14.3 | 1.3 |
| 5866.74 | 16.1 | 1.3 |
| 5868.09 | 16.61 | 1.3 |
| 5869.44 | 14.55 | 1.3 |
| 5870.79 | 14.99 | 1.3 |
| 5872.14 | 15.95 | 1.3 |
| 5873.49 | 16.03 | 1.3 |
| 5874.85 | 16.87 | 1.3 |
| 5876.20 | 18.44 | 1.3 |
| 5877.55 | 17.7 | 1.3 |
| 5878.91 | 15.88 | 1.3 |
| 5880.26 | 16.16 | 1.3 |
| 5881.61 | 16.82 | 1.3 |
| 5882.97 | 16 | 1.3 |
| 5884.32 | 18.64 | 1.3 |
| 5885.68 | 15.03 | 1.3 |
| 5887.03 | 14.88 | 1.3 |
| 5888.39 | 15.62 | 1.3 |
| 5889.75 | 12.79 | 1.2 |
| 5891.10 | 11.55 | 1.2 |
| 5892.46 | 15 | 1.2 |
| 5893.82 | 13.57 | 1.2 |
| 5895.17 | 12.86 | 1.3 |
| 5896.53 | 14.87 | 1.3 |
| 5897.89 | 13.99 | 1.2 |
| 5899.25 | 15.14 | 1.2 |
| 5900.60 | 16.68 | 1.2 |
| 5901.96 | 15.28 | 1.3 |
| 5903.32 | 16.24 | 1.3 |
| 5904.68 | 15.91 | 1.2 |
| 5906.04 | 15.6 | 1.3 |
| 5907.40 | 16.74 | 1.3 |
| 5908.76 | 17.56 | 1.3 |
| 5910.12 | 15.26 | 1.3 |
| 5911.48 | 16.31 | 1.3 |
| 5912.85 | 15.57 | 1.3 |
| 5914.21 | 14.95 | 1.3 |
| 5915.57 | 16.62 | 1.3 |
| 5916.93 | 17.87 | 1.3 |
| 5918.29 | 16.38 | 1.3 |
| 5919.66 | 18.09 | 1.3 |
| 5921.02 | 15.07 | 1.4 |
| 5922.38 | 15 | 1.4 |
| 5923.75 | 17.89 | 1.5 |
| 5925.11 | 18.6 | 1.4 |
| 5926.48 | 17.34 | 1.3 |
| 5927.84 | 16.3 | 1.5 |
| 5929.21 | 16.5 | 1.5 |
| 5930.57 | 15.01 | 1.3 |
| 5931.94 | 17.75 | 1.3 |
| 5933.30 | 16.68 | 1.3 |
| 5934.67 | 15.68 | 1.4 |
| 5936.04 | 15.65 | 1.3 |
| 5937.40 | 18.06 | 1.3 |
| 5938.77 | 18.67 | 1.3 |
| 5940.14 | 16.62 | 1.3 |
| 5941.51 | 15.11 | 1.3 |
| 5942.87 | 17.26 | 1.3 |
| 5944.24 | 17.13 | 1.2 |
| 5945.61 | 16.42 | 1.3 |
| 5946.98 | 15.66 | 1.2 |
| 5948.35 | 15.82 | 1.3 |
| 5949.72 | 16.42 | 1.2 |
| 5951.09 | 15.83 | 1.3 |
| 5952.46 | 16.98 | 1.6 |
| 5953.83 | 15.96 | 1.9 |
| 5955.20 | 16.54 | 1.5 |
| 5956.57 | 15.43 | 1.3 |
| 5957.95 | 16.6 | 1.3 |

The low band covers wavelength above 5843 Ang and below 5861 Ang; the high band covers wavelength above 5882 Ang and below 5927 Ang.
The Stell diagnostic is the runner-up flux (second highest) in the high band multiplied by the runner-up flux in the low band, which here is 315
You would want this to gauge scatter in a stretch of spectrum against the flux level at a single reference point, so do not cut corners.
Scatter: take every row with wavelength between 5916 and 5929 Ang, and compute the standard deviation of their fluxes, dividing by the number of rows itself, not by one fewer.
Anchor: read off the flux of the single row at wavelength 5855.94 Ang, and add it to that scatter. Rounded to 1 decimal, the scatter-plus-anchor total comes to 17.8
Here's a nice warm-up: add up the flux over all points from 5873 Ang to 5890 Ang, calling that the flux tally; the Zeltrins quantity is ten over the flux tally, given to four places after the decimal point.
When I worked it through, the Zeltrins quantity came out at 0.0474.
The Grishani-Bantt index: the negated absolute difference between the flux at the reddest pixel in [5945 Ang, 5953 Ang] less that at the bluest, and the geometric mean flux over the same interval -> -15.6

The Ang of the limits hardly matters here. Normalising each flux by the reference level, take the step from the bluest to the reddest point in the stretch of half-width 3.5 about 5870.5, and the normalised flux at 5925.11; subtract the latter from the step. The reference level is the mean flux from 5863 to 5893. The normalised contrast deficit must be -1.22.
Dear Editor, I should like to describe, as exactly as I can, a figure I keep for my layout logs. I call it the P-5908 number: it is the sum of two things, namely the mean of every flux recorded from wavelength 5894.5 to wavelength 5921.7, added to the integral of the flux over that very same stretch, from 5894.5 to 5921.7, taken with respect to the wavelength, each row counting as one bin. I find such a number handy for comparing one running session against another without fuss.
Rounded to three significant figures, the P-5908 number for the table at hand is 447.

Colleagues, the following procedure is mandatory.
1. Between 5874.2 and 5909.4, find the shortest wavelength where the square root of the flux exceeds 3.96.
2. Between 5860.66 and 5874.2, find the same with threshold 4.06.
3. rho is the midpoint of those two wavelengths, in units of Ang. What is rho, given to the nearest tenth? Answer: 5868.1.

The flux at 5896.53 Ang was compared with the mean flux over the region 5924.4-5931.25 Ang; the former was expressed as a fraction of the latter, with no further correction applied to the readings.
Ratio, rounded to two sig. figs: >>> 0.89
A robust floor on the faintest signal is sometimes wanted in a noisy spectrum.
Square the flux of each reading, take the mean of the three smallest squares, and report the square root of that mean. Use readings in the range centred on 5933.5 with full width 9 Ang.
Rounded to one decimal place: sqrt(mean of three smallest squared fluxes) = 15.4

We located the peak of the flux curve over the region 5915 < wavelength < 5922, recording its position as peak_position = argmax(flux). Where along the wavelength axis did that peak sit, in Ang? 5919.66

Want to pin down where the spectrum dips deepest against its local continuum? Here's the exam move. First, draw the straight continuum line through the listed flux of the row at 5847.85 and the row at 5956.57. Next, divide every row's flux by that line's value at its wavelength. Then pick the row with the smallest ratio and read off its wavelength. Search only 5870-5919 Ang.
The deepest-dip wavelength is 5891.10 Ang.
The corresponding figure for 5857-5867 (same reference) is 5858.64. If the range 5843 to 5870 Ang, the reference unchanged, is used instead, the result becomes 5858.64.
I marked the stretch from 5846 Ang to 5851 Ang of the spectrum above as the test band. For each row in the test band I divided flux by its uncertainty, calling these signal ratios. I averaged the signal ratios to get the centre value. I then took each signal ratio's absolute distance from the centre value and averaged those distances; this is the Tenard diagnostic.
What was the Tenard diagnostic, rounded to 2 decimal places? 0.66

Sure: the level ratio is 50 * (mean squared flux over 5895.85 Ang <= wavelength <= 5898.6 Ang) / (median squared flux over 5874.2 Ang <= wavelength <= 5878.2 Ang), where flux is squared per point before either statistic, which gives 33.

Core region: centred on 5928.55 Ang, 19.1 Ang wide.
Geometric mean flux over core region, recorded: 16.6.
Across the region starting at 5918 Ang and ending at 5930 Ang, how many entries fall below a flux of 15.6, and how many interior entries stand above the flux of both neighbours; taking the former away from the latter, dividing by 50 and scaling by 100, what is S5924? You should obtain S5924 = 0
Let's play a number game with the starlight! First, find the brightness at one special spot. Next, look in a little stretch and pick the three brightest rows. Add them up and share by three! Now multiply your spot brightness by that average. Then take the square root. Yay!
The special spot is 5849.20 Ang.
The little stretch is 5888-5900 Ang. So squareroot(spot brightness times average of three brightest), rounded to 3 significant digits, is 15.7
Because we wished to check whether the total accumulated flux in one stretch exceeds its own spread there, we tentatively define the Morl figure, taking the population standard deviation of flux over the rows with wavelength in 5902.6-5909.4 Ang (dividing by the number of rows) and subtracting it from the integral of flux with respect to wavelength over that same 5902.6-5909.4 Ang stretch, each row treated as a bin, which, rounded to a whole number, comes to 111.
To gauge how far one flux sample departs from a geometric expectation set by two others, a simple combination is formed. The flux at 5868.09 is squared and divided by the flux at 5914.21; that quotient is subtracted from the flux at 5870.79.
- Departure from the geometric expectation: -3.5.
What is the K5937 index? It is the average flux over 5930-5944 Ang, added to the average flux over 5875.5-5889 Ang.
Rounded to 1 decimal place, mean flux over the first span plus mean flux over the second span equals 33.2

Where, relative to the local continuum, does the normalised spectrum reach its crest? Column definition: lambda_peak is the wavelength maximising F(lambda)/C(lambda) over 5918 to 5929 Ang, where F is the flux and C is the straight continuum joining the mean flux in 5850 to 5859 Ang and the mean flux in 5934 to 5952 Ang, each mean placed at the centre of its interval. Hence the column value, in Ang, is 5925.11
